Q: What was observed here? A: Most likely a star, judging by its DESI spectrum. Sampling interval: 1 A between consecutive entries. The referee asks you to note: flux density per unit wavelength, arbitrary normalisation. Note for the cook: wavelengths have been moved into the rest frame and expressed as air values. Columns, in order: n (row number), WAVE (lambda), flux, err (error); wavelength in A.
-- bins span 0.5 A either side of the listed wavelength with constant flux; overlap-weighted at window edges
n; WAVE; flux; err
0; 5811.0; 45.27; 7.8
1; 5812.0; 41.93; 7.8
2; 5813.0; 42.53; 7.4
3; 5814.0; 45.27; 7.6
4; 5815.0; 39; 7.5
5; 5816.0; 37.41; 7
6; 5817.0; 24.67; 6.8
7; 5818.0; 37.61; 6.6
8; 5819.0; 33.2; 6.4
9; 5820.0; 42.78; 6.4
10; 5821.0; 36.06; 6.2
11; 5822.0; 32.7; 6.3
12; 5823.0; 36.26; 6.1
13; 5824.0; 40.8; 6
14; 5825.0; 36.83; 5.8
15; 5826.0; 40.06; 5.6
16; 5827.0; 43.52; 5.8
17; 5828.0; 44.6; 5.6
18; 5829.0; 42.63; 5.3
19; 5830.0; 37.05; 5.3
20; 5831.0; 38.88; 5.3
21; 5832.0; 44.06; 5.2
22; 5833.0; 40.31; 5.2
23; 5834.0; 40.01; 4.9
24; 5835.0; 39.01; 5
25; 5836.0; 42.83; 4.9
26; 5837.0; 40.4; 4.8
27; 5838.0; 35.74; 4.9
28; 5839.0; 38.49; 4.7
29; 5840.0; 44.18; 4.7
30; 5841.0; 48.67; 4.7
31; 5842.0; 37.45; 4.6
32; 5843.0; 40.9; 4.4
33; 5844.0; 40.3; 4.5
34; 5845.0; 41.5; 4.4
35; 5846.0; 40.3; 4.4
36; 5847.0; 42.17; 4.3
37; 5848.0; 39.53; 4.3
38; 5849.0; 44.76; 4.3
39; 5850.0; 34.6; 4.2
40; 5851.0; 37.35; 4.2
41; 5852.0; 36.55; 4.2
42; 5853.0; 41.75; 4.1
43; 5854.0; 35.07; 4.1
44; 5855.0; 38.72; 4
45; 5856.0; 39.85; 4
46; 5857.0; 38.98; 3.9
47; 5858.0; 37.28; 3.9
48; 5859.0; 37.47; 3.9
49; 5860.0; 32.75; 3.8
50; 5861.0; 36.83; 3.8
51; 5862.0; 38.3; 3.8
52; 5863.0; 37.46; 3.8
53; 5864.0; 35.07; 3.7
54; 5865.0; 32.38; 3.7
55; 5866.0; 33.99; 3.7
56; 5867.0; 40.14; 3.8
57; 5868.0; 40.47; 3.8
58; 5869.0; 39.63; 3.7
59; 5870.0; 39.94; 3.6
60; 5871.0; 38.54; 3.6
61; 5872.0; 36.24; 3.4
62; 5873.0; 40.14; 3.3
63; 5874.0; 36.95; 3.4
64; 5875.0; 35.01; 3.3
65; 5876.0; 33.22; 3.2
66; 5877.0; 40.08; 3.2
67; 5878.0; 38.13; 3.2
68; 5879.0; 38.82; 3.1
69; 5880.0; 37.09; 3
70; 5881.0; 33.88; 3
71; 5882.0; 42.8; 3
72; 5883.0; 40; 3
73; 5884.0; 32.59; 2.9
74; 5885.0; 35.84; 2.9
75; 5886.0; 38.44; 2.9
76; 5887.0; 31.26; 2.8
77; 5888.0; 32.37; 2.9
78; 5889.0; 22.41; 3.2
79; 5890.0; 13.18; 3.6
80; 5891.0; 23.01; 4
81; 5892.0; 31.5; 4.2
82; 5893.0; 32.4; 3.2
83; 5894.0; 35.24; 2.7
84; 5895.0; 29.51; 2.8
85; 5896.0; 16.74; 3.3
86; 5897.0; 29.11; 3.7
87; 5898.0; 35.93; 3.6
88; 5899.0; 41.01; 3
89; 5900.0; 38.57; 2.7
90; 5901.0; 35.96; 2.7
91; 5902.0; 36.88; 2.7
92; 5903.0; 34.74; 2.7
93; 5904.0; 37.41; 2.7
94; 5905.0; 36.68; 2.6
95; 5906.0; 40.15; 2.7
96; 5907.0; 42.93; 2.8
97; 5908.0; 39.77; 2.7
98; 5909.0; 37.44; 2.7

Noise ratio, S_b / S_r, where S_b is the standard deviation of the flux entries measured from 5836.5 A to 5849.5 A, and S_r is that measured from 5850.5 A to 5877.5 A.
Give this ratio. 1.3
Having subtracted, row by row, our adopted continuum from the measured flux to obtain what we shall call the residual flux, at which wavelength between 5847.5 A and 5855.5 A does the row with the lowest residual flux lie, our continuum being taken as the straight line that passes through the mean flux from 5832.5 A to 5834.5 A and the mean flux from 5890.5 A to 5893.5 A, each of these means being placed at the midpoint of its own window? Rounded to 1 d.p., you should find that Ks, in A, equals 5850.0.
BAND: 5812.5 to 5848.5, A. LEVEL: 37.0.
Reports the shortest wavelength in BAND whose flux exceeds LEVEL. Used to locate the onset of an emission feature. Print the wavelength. 5813.0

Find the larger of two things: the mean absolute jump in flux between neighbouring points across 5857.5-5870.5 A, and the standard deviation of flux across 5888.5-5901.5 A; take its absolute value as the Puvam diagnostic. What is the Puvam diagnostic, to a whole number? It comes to 8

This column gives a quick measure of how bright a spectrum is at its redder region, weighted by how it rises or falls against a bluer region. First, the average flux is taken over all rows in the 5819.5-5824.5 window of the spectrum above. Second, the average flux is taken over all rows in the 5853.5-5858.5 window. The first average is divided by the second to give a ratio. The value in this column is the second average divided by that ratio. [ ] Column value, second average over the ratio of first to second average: 38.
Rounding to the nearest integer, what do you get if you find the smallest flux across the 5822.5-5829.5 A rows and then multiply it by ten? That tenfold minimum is 363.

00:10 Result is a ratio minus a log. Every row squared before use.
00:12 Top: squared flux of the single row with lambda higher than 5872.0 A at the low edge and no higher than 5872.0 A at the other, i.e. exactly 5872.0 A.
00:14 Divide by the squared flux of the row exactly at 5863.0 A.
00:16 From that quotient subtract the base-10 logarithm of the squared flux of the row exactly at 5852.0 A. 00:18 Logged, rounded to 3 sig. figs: -2.19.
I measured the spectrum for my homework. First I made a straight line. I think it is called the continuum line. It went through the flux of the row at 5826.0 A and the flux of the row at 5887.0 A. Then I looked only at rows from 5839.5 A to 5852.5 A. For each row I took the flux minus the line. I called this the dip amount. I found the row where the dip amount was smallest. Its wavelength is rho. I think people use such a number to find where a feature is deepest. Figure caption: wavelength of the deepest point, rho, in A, 5850.0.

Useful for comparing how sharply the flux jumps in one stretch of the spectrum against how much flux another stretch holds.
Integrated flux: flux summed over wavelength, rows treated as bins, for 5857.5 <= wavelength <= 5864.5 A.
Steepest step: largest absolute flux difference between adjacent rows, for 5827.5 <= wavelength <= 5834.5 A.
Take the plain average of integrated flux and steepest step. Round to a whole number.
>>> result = 130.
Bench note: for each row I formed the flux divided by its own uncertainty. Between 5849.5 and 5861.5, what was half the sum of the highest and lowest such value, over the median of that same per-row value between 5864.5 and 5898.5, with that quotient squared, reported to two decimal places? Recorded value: 0.74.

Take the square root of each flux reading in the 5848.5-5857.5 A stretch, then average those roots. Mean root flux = 6.21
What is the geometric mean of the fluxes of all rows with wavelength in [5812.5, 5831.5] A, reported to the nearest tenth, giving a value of 38.2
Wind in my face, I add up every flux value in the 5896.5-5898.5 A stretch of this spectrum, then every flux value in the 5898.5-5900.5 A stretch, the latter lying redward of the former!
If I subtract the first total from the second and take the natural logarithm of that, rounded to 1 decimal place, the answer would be 2.7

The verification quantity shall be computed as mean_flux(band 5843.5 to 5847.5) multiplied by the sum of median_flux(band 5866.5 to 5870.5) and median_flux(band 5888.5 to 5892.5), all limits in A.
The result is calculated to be 2577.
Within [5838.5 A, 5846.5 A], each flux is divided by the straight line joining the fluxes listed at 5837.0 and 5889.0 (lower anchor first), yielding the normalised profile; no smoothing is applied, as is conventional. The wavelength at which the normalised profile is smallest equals 5842.0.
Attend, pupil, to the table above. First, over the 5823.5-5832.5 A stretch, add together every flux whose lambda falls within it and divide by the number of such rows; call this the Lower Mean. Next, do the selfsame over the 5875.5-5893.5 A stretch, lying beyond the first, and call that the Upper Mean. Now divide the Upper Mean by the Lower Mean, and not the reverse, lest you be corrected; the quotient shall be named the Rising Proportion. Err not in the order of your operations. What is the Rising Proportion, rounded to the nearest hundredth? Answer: 0.81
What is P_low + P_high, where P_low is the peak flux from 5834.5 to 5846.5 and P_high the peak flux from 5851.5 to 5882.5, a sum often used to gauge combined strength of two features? 91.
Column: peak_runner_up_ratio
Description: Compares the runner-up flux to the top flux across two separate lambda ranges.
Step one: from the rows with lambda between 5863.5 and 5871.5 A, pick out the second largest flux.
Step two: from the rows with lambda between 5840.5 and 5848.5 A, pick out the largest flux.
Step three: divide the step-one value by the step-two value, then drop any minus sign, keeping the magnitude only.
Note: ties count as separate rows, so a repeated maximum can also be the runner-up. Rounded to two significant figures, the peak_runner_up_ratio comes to 0.82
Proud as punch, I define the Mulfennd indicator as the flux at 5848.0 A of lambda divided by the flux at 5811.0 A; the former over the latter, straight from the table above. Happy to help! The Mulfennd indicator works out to 0.87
